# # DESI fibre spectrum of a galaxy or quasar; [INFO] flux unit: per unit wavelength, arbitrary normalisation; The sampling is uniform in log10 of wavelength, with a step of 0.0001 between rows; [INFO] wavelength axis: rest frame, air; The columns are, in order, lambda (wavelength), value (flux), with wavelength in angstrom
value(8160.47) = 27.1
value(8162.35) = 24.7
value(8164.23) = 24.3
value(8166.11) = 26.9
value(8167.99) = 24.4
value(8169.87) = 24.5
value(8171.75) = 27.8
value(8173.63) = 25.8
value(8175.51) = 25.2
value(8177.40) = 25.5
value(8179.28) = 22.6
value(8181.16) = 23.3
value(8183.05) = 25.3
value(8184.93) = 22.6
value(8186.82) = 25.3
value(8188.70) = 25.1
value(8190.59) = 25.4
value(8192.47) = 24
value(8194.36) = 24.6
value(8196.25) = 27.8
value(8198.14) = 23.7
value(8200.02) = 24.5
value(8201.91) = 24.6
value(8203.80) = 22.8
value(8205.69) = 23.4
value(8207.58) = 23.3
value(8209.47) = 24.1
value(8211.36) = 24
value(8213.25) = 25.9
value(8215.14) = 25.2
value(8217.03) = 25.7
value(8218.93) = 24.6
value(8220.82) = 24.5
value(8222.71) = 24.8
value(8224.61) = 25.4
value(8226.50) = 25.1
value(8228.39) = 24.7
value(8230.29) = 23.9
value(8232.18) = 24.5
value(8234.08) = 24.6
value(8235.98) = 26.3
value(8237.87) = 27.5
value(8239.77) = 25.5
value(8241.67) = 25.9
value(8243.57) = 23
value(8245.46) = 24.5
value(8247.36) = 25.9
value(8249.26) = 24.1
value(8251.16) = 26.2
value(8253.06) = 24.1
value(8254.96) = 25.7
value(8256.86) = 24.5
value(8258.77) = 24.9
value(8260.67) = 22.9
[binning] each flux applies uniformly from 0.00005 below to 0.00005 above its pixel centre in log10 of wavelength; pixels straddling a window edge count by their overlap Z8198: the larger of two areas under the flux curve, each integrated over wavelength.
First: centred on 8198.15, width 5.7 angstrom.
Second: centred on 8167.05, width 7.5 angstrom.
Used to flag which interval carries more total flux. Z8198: 188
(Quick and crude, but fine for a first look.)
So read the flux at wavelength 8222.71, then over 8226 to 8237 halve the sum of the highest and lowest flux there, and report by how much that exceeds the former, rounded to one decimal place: 0.3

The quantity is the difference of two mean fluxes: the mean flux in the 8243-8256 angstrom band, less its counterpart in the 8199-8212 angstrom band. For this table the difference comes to 1.0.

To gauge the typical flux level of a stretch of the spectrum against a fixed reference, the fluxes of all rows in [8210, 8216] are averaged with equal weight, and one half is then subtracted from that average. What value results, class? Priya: 24.5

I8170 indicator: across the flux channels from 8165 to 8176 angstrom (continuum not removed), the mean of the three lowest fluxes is 24.7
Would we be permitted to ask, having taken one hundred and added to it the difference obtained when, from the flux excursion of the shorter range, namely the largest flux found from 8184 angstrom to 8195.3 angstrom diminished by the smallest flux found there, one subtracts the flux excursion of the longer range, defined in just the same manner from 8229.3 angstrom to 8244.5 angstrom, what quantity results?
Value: 98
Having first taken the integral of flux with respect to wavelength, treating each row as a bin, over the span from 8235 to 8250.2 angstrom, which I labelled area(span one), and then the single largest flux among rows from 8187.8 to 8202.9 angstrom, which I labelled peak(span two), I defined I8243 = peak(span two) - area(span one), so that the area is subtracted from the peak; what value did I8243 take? -357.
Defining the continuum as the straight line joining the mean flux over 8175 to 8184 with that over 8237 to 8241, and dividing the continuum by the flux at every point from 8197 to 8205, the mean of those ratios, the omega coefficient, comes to 1.05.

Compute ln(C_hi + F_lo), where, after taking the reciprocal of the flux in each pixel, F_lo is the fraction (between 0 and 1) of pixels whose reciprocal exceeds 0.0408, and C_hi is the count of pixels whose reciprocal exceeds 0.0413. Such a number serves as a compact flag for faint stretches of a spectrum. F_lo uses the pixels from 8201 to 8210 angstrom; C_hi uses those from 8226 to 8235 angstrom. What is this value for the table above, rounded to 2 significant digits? 0.59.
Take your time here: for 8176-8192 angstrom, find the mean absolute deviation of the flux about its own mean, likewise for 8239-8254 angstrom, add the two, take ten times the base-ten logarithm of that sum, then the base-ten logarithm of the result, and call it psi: 0.52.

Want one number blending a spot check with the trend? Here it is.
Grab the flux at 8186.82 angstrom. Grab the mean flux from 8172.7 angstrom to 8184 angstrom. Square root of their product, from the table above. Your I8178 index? 25.0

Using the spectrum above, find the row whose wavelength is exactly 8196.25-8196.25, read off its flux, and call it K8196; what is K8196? 27.8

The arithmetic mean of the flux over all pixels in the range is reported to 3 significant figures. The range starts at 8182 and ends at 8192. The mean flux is 24.7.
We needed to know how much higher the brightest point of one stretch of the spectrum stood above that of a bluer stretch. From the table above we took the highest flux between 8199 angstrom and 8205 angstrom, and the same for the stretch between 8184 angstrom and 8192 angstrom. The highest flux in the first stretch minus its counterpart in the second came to -1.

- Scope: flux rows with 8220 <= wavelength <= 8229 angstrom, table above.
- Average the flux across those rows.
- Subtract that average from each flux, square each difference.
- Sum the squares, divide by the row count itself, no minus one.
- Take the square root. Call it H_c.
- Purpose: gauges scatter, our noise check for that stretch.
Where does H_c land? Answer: 0.3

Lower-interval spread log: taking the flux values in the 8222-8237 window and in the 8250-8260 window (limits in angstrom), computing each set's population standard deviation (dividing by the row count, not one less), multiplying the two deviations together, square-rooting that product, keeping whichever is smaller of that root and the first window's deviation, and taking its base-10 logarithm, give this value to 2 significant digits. -0.18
